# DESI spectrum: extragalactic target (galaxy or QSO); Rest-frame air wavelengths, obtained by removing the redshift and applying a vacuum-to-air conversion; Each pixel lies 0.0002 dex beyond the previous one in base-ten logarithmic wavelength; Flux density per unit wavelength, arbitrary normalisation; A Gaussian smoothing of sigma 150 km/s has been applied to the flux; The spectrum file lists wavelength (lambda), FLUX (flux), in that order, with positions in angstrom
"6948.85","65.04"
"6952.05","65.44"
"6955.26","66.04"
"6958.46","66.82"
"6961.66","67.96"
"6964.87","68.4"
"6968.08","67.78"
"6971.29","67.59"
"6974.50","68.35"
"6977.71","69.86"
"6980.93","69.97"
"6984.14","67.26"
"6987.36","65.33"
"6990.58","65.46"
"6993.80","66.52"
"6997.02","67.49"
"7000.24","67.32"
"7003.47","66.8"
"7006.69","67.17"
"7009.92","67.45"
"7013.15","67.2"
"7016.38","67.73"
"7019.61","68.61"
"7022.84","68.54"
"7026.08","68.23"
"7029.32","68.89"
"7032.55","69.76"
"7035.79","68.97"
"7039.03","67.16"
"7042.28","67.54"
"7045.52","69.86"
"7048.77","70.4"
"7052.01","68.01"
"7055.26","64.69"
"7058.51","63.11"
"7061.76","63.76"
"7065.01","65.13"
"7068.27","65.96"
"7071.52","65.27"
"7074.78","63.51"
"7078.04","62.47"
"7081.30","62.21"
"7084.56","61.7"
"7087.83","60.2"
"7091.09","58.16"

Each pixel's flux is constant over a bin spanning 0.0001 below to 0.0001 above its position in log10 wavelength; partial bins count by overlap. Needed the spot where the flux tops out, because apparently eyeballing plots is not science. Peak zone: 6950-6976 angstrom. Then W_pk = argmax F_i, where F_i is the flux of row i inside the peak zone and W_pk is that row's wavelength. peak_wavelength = 6964.87 angstrom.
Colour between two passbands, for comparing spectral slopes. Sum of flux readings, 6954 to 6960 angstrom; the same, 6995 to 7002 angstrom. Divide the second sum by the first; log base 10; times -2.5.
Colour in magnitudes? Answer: -0.016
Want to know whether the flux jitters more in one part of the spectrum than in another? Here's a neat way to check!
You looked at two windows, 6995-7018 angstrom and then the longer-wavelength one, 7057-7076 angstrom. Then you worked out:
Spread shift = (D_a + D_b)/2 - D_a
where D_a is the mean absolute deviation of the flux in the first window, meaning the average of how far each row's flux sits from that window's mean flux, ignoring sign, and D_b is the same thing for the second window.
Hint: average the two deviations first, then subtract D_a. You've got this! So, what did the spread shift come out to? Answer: 0.39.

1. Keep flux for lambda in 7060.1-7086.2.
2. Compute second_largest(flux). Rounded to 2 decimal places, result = 65.27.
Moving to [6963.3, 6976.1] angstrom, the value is 68.35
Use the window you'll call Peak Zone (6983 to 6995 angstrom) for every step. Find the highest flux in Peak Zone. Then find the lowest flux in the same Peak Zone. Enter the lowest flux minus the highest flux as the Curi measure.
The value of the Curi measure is -1.9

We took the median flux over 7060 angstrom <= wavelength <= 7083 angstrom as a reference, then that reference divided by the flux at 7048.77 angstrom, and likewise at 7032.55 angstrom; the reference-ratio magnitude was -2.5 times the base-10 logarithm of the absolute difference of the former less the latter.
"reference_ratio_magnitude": 5.2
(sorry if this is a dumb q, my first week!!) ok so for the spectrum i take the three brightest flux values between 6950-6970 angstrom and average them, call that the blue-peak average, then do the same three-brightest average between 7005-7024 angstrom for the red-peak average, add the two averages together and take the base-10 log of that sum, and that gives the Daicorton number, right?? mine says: 2.13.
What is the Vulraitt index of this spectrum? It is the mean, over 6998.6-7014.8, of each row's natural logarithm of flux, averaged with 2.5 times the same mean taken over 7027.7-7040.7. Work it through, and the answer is 7.39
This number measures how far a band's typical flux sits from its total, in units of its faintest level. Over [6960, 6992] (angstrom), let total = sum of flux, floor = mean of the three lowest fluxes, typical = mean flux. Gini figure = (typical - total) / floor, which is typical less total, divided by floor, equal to -9.24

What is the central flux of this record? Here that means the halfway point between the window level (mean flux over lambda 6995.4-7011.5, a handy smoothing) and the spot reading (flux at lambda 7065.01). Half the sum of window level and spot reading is 66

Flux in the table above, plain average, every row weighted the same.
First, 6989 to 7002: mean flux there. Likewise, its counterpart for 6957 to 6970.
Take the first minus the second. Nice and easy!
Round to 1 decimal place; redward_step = -1.0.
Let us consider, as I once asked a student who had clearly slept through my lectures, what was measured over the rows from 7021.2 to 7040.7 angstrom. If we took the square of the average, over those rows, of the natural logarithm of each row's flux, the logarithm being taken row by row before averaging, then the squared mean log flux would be 17.9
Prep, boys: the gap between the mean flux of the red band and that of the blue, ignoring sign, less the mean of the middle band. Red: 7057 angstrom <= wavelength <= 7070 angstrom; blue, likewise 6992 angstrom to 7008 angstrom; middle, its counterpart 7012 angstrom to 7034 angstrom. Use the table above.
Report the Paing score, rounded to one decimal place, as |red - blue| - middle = -65.9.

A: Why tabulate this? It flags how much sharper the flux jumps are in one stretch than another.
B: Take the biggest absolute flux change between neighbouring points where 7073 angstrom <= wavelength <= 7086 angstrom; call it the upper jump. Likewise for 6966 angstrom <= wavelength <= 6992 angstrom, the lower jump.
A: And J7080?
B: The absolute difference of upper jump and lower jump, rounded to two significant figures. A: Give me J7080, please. 1.7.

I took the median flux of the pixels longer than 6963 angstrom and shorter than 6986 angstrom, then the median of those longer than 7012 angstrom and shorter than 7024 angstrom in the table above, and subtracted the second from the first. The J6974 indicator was 0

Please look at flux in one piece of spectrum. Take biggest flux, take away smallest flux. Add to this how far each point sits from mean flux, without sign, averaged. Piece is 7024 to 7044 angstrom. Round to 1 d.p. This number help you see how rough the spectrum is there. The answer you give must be 3.4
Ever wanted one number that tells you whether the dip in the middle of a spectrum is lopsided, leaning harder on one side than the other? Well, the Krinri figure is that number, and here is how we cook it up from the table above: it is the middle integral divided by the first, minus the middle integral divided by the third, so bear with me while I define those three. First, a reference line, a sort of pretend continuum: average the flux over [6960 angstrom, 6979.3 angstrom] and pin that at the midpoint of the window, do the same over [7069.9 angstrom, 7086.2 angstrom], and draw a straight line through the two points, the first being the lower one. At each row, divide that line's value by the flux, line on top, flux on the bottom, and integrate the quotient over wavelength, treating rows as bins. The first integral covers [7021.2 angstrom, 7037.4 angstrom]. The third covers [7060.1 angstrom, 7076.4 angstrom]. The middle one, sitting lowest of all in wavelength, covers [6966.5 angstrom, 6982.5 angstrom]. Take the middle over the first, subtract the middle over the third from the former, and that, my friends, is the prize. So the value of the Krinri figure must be 0.039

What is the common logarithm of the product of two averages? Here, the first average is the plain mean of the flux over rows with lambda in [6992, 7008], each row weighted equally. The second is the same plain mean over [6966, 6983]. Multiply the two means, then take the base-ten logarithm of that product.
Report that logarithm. 3.66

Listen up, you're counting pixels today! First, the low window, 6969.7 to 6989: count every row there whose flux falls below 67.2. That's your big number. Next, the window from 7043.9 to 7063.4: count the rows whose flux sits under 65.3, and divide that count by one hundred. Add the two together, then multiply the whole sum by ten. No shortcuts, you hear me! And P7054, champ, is 10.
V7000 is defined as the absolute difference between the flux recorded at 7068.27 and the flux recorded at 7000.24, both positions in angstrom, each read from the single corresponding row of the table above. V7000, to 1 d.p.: 1.4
